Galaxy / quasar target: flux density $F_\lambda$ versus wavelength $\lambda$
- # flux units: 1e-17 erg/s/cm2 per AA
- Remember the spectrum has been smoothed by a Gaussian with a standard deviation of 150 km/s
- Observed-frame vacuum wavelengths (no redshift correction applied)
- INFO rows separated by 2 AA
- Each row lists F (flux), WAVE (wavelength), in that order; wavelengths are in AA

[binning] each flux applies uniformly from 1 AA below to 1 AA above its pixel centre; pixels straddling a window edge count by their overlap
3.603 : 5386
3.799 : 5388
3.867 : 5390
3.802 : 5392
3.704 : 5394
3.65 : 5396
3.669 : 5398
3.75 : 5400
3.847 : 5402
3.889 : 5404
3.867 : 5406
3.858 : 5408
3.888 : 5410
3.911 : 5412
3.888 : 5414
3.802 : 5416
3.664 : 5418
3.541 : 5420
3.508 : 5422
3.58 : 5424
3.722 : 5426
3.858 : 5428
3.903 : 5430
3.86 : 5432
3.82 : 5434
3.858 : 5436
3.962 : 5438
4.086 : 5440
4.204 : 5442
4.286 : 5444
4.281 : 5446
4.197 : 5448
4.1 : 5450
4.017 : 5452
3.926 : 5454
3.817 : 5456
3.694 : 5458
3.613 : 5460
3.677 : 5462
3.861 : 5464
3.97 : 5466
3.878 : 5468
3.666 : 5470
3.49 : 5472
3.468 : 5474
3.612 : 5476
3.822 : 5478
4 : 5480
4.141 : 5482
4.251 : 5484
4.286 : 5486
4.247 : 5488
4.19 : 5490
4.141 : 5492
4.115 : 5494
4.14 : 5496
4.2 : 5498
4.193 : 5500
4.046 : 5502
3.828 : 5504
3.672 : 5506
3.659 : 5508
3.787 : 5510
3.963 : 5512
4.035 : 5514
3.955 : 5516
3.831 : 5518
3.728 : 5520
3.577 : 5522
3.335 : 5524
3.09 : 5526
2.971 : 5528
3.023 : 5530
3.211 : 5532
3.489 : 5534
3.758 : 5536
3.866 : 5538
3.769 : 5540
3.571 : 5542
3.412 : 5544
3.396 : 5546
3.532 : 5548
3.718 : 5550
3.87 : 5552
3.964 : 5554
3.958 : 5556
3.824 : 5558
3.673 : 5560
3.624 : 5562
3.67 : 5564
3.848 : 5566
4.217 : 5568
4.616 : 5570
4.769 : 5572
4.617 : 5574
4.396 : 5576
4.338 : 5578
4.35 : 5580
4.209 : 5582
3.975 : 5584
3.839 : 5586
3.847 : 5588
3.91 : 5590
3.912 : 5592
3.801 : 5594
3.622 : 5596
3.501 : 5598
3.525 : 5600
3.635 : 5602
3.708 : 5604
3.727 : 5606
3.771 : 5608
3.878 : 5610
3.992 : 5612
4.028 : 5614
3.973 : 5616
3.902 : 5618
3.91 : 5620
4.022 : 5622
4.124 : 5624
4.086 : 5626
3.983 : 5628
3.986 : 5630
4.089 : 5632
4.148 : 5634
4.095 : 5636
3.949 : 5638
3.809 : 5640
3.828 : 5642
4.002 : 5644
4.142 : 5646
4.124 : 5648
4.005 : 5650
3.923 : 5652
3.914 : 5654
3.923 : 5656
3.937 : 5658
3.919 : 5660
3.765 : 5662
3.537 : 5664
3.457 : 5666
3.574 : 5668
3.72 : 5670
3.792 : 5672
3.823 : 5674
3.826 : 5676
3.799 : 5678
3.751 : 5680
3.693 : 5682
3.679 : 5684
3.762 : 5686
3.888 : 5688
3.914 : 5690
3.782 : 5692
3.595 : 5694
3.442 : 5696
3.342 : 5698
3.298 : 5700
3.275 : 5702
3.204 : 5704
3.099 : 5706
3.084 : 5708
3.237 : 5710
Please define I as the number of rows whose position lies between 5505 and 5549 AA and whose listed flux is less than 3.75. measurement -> 14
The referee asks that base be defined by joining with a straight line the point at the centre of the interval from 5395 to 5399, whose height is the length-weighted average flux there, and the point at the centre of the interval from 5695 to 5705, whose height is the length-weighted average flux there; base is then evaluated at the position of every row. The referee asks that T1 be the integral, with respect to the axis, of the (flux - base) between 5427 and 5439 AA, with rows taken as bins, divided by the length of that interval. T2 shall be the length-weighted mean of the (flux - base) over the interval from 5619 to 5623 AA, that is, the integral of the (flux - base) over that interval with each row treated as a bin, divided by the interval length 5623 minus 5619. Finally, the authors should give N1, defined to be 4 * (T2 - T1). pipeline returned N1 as 1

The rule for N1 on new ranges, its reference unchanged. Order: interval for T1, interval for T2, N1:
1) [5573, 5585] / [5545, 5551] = -3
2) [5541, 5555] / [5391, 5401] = 0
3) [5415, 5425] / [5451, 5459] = 1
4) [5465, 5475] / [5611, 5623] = 2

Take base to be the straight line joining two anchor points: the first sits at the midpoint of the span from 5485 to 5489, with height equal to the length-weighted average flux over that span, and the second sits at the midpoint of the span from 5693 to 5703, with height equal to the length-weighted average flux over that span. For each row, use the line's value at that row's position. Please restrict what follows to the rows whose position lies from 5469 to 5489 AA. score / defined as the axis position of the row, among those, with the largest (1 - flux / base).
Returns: 5474 AA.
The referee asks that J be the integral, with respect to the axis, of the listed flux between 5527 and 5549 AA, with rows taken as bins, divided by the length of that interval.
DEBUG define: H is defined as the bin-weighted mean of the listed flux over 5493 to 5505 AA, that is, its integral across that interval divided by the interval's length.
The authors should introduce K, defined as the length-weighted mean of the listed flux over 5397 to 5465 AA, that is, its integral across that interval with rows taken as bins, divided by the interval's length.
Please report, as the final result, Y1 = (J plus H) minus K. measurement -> 3.68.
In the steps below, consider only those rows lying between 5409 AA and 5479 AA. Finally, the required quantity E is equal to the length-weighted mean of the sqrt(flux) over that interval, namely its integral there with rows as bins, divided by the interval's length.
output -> 1.96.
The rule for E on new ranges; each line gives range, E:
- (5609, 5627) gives 2.00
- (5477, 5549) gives 1.94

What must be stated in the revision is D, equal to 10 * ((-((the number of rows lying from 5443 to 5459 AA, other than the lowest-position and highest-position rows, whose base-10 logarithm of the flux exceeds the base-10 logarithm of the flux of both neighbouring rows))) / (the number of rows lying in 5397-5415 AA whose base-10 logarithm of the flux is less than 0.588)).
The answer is 0.0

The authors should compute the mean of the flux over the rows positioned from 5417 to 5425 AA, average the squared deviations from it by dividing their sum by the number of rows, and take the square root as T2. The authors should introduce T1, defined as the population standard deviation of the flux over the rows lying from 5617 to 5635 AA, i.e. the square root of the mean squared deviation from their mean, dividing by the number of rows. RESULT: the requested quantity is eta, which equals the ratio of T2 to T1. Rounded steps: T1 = 0.08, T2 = 0.06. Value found 0.7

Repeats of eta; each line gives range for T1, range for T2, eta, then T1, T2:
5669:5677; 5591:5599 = 3.7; 0.04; 0.16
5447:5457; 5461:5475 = 1.4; 0.13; 0.18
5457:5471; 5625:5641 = 0.8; 0.13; 0.10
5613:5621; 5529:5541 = 6.1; 0.05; 0.31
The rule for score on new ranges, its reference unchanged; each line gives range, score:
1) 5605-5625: 5606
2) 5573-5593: 5586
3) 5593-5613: 5598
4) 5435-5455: 5436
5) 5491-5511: 5508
